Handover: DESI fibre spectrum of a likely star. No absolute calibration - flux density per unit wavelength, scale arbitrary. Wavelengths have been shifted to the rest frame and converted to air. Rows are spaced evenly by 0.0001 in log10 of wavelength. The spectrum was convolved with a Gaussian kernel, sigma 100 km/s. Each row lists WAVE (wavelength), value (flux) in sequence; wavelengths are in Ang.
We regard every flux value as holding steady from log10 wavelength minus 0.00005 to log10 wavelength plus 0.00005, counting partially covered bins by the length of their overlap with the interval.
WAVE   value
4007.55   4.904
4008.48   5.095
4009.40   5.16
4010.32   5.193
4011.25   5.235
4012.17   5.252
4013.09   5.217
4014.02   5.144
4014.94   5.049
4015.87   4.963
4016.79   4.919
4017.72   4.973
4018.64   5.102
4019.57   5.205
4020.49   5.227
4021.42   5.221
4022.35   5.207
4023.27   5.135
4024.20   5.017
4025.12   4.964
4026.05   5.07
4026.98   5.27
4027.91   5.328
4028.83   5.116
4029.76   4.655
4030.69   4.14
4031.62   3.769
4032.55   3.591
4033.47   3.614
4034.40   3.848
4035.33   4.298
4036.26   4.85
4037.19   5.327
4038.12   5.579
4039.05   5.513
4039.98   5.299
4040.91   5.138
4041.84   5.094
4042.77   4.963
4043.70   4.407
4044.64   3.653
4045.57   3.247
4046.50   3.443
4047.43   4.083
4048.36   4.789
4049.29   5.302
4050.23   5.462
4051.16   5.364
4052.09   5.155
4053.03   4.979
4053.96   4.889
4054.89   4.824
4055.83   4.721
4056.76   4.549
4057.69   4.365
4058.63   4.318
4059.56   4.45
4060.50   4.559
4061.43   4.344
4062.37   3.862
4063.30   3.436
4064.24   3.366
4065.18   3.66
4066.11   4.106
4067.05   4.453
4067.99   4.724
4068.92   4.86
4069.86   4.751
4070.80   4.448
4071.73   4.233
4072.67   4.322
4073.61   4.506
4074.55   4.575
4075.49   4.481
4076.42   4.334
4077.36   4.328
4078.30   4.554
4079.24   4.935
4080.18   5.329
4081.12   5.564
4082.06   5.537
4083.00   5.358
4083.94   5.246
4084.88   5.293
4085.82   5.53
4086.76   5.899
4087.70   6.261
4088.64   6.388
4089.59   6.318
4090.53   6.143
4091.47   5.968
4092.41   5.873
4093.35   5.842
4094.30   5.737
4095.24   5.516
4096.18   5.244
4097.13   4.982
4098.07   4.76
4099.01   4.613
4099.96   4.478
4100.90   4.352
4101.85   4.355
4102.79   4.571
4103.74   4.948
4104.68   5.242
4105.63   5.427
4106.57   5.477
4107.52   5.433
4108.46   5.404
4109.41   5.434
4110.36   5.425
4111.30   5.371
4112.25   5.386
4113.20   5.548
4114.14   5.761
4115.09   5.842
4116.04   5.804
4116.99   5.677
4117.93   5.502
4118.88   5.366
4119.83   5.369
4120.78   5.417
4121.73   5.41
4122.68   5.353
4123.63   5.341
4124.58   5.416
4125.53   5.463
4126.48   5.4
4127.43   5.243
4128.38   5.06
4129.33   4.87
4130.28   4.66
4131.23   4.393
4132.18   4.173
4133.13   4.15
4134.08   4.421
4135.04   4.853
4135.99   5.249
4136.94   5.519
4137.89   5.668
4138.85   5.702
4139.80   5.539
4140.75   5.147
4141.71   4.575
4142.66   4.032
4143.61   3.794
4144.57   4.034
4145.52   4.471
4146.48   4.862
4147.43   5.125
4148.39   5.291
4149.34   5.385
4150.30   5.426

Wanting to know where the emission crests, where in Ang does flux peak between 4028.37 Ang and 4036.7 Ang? 4028.83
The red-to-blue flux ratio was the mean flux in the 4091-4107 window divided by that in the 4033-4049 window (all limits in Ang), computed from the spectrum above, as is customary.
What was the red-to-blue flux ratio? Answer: 1.13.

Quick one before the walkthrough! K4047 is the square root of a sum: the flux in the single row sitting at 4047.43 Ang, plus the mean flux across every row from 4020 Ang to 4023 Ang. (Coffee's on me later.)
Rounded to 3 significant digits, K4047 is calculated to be 3.05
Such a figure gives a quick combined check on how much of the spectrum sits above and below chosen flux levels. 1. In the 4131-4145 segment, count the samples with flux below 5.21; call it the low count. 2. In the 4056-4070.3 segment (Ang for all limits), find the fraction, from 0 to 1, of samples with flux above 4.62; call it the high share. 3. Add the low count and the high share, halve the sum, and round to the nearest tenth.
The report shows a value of 5.1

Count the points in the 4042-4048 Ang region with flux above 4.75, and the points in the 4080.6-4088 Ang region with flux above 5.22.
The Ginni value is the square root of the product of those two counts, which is 2.8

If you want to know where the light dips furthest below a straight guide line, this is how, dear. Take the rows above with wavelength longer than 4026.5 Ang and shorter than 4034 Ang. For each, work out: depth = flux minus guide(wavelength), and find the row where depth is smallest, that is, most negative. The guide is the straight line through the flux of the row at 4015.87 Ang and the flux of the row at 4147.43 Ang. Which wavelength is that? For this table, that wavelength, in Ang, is 4032.55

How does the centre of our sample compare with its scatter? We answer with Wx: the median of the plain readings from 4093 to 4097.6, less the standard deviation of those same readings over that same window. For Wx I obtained 5.2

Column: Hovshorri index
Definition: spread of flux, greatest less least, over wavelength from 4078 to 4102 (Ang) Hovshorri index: 2.0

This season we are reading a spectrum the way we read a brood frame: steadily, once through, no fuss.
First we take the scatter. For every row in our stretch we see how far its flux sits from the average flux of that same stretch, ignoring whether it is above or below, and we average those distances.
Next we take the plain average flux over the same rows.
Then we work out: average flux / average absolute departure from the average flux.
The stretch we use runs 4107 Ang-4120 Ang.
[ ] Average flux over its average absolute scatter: 38.0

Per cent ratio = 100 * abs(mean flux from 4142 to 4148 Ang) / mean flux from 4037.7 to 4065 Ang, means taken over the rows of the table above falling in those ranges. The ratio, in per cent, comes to 96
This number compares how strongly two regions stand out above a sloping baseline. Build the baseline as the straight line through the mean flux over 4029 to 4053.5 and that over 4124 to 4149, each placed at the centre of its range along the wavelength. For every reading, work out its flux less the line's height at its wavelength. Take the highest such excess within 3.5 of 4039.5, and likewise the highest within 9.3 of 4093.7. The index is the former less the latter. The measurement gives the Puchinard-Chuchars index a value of -0.7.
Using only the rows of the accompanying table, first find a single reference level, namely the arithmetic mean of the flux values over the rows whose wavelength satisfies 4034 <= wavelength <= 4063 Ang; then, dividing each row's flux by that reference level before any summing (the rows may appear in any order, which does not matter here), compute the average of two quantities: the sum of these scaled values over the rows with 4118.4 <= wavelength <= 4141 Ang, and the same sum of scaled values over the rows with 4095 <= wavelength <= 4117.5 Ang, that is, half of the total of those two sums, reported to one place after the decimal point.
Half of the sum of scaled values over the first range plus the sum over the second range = 26.6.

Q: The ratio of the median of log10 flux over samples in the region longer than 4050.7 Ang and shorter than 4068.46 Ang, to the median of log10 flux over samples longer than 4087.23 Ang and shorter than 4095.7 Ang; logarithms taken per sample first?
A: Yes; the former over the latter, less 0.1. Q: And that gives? 0.74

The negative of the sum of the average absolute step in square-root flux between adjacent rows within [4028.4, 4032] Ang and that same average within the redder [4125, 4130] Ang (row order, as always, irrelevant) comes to -0.139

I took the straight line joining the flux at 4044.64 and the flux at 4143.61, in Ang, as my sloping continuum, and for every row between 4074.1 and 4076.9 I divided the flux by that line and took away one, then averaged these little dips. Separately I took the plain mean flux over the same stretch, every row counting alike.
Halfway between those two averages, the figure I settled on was 2.34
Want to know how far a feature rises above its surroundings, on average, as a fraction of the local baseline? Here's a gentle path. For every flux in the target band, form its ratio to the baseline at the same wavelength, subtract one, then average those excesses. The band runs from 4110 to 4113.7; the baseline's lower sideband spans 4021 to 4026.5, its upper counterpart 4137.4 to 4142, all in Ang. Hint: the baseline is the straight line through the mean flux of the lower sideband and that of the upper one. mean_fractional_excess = 0.03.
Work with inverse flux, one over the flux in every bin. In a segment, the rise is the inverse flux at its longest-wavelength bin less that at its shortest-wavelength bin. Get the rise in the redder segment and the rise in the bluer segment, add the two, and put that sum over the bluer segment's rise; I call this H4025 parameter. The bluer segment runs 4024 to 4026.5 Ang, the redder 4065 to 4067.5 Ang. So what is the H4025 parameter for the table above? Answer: 24.4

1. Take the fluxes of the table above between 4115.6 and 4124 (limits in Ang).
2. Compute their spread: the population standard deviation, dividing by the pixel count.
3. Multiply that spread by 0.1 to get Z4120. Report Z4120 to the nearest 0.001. 0.015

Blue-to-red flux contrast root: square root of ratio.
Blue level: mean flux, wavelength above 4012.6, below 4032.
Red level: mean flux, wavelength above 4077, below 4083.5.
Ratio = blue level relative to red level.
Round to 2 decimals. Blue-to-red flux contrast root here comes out 0.99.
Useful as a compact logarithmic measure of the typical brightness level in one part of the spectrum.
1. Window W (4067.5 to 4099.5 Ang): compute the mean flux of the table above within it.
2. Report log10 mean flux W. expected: 0.715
